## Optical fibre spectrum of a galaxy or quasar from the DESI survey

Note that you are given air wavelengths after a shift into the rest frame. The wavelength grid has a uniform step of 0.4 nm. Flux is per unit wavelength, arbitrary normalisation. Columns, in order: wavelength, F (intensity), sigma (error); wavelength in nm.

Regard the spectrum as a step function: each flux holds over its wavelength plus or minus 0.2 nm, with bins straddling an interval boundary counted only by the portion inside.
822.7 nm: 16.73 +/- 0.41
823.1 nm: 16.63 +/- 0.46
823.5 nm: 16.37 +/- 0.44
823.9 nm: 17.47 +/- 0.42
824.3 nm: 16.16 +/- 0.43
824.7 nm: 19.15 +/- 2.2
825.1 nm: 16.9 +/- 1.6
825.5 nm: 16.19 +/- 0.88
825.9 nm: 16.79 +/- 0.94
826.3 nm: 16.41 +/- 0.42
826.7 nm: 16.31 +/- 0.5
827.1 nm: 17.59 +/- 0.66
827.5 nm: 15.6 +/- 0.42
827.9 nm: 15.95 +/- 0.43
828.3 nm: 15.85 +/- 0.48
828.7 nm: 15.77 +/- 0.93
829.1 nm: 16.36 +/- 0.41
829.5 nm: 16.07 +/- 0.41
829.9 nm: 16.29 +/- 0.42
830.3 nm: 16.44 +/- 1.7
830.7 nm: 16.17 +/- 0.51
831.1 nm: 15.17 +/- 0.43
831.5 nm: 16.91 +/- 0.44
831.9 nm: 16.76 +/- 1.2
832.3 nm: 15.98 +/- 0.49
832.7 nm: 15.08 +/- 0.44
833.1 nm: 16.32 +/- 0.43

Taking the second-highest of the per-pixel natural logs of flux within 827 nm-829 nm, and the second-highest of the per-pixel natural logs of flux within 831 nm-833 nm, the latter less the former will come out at 0.05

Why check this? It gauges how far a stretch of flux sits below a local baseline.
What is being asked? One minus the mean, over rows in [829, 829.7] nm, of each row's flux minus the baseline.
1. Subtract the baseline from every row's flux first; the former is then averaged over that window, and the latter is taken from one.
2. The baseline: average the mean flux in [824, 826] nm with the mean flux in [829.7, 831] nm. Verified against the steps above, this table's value 1.45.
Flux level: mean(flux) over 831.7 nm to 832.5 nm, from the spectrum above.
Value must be 16.4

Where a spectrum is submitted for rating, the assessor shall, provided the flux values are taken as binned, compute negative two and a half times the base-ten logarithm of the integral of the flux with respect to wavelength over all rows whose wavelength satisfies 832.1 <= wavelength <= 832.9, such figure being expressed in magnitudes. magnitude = -2.74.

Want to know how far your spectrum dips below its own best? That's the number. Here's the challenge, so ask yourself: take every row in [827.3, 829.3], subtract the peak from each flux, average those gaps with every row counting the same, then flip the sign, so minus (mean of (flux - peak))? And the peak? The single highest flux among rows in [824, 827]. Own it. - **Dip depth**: 3.2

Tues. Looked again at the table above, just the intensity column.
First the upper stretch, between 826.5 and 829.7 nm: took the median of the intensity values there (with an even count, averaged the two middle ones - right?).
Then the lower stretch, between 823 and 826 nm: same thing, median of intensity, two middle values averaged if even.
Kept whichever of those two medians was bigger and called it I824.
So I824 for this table 16.7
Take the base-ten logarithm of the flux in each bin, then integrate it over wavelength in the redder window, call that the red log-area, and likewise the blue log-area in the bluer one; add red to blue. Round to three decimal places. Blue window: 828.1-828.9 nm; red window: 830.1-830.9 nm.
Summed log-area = 1.929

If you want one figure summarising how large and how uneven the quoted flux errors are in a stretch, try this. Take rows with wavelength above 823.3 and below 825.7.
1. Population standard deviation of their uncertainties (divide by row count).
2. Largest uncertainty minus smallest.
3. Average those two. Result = 1.2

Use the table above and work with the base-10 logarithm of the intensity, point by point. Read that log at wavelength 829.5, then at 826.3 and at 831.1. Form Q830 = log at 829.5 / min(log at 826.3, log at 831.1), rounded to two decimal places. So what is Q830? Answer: 1.02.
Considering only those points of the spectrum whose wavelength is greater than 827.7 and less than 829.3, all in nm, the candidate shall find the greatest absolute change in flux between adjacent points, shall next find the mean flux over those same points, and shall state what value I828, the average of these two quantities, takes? 8.3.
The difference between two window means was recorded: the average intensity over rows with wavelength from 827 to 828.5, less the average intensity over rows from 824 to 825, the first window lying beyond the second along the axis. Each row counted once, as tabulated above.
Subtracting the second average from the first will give -1.4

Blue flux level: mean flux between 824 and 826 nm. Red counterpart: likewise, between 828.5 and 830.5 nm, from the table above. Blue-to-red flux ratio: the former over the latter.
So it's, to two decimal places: 1.05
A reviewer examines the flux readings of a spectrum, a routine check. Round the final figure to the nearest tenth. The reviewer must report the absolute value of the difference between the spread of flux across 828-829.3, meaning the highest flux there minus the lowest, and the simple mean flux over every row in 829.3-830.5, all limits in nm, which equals 15.7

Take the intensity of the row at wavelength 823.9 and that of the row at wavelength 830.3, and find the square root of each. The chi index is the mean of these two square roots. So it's 4.12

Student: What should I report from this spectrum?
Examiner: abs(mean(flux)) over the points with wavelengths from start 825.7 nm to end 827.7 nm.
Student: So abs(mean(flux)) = 16.5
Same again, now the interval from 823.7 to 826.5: 17.0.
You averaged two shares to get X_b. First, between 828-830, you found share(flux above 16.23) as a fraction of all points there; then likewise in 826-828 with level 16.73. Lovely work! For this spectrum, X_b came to 0.30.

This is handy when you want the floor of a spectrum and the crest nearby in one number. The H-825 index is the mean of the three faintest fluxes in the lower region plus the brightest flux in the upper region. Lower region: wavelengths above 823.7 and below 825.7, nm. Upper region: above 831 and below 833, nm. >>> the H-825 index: 33.3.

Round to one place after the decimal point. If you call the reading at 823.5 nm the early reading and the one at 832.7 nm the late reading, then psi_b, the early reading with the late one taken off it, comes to 1.3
